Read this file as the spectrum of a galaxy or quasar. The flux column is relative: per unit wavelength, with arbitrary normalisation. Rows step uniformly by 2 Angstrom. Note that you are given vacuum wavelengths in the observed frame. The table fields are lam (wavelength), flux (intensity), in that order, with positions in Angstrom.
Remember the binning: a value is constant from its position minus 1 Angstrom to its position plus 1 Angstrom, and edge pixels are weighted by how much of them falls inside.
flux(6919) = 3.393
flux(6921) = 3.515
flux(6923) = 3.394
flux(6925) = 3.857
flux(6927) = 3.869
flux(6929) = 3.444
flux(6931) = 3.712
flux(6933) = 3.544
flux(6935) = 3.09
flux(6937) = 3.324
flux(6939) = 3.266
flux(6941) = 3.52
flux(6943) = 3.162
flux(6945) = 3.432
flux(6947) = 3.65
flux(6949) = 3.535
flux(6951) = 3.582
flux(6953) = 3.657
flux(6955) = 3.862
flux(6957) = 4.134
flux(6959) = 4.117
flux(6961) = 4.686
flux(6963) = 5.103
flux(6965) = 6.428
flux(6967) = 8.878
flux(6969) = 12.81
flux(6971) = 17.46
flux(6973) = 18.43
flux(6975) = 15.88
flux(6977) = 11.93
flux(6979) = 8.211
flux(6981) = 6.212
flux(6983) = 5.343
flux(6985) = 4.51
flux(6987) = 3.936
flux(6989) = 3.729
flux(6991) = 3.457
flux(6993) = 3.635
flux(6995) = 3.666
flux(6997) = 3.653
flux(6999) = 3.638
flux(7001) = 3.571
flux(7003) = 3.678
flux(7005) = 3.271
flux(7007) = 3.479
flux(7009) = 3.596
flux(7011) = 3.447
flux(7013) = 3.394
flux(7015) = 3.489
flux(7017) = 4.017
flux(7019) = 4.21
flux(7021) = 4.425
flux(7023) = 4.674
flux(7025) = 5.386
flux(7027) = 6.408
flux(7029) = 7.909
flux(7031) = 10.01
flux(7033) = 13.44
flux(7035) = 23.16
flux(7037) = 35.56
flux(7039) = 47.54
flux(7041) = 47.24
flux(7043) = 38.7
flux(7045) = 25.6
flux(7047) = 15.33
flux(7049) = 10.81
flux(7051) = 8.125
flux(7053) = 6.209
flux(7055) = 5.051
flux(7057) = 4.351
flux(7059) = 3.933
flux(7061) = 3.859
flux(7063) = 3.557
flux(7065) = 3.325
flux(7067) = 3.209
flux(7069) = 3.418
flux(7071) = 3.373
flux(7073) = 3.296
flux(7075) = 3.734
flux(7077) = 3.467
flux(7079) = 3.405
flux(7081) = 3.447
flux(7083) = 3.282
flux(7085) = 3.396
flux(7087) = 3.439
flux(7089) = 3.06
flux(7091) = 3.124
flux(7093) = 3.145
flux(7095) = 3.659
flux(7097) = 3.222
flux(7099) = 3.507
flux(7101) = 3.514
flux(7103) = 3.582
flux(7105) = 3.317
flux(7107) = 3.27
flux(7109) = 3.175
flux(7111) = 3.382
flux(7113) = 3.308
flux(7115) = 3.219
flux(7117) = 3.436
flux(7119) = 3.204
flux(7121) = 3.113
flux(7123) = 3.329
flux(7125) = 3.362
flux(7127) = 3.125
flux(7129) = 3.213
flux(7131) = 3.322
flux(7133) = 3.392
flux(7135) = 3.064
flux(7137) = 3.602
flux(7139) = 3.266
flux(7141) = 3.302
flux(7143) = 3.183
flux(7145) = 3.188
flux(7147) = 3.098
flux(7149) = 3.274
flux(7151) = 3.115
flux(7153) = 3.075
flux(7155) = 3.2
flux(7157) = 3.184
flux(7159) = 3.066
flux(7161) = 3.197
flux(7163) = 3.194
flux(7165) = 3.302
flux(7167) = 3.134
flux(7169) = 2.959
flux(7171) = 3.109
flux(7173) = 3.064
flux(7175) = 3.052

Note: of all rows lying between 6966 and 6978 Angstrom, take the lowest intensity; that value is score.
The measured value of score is 8.878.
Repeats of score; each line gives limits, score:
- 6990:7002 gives 3.457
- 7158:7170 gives 2.959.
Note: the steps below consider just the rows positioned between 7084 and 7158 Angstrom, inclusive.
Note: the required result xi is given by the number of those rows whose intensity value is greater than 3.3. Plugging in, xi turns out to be 16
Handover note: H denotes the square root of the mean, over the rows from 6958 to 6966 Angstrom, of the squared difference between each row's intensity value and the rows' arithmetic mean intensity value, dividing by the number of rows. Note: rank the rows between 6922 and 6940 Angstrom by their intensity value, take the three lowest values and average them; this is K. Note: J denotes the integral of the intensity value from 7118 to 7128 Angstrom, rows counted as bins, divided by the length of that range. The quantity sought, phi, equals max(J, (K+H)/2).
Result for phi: 3.2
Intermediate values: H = 0.85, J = 3.2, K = 3.23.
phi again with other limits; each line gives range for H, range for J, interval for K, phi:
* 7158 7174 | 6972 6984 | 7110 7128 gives 11.0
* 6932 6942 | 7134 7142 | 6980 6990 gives 3.3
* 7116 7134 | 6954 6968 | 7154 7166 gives 5.3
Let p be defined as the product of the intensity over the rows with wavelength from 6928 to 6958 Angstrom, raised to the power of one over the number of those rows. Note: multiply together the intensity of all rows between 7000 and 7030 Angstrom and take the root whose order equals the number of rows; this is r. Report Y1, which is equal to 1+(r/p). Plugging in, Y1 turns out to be 2.2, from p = 3.5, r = 4.2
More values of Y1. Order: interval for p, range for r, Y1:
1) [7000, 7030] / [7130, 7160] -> 1.8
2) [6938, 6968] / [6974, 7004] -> 2.2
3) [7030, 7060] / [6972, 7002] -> 1.4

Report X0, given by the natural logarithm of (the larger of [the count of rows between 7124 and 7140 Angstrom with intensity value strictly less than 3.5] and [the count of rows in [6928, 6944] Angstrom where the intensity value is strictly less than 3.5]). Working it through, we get 1.9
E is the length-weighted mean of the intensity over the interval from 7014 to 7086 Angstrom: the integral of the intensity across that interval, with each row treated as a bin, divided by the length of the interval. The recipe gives 10.6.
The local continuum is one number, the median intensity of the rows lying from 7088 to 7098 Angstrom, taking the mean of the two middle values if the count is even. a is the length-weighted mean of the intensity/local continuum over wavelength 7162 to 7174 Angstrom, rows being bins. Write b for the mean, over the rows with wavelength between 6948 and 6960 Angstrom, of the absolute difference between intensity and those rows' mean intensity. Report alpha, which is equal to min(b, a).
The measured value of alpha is 0.22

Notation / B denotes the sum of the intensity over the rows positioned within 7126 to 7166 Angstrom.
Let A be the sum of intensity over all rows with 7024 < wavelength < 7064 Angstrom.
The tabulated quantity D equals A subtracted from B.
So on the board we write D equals -258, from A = 322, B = 64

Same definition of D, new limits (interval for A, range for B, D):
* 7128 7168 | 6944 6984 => 87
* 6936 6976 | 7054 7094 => -62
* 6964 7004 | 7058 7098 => -81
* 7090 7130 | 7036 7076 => 210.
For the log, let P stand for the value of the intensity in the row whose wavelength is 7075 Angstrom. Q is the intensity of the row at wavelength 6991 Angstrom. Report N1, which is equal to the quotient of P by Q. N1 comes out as 1.08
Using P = 3.734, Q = 3.457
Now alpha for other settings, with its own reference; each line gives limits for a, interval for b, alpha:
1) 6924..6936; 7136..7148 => 0.12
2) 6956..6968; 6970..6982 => 1.77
